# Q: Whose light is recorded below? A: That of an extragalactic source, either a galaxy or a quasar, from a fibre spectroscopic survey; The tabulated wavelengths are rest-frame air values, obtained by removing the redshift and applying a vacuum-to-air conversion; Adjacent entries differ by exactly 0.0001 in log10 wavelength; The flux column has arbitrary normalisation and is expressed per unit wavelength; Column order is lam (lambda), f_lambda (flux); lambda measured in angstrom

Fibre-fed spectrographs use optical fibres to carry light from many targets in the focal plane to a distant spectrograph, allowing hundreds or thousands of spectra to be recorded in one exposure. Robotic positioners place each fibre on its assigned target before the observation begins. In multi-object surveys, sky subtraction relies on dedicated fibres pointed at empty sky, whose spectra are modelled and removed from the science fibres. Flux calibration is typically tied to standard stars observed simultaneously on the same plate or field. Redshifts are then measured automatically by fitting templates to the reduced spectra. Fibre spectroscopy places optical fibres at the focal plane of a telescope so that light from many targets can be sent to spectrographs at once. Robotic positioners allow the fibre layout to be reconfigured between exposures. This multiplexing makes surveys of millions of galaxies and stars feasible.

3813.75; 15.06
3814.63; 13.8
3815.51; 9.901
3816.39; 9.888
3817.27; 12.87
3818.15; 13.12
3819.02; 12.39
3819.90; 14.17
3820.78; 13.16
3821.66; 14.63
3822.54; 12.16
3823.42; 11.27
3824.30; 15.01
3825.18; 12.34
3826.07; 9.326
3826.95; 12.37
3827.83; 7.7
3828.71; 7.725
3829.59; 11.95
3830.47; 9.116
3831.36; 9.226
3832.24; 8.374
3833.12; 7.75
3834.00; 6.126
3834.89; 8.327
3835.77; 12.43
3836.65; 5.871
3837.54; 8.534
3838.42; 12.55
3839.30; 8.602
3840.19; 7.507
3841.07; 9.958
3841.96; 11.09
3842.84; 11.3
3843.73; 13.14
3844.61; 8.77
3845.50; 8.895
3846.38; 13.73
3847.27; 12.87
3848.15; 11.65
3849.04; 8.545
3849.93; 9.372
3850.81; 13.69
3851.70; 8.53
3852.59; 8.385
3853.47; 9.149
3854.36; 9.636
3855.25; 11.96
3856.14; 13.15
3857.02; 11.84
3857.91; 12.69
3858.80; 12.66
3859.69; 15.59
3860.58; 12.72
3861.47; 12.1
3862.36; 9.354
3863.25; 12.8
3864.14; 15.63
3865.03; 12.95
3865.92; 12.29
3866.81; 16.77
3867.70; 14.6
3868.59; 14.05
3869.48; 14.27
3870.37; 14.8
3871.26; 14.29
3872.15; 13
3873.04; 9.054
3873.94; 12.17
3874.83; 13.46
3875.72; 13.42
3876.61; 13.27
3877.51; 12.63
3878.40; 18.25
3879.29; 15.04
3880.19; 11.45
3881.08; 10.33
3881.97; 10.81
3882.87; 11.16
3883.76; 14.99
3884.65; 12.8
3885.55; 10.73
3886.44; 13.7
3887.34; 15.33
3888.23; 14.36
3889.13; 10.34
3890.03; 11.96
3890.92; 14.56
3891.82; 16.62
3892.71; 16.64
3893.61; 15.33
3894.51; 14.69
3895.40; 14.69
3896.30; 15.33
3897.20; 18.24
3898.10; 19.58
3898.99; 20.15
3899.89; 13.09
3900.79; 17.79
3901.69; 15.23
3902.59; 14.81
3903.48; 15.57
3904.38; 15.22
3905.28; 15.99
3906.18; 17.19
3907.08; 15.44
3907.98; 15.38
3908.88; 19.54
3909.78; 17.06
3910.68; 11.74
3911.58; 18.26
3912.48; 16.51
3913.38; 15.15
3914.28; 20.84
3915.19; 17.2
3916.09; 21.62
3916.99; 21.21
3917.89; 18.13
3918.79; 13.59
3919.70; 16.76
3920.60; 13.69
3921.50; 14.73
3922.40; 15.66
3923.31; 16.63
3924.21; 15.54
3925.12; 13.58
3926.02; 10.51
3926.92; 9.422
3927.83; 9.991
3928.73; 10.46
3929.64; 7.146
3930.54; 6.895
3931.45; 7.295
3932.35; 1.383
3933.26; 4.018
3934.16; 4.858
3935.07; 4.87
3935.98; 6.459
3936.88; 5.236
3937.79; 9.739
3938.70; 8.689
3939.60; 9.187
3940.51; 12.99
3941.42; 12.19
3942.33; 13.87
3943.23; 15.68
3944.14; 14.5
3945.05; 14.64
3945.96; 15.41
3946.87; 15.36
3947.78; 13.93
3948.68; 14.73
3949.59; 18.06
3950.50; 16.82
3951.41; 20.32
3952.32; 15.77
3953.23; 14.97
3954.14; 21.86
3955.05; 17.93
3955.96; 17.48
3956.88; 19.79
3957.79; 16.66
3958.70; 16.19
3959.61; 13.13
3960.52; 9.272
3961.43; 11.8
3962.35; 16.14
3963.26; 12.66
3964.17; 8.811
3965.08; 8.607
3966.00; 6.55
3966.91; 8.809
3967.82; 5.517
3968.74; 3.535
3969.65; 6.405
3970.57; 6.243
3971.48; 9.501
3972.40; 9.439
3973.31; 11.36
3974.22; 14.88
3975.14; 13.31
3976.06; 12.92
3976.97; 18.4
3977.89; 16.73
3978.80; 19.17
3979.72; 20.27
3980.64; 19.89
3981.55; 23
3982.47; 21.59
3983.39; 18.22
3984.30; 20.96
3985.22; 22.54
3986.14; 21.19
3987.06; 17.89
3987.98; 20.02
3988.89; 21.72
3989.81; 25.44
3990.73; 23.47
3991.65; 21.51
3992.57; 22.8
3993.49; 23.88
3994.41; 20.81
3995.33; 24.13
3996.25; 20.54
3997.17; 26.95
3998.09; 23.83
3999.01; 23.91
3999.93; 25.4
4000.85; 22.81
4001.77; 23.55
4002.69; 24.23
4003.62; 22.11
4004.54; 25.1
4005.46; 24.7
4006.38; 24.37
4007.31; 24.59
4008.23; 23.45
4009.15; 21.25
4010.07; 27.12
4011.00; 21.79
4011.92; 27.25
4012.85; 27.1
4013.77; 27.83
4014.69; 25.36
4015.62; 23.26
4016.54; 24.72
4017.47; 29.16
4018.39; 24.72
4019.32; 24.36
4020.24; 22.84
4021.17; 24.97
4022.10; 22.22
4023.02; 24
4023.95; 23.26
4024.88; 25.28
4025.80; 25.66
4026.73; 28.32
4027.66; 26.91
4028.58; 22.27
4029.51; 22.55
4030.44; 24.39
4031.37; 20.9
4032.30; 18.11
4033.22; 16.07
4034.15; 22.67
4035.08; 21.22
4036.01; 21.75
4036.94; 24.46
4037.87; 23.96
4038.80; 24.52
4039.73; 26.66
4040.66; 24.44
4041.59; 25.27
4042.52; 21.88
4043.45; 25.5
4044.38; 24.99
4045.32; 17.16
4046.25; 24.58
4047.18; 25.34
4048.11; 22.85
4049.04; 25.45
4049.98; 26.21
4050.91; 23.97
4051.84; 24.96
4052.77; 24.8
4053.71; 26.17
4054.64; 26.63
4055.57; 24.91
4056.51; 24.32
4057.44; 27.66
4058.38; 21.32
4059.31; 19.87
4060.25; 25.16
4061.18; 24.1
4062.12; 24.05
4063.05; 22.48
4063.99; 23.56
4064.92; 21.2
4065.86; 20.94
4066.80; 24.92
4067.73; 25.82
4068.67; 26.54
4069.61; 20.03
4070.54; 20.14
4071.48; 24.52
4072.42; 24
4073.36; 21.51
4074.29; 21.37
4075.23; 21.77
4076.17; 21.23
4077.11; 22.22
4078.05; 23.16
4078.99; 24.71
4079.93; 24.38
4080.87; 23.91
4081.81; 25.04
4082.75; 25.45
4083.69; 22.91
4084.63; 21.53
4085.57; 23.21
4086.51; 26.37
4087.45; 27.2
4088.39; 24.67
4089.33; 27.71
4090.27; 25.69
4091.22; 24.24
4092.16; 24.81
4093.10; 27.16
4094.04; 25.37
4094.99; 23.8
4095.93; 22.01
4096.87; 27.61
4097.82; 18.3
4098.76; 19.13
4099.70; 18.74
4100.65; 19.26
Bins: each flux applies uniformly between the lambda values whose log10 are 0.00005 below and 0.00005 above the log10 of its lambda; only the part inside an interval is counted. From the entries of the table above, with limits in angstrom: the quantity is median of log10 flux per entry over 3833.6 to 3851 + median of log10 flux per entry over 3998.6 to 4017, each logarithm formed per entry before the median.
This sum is 2.37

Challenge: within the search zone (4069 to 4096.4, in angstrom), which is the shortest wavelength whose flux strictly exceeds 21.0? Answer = 4071.48 angstrom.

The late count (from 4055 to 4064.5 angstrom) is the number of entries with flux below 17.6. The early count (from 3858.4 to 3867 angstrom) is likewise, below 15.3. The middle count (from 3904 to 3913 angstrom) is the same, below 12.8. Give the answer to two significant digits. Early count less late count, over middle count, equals 7.0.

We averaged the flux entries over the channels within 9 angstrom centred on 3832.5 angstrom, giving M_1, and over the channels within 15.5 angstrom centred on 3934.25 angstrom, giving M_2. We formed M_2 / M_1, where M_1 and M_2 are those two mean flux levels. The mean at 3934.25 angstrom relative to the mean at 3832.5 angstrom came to 0.89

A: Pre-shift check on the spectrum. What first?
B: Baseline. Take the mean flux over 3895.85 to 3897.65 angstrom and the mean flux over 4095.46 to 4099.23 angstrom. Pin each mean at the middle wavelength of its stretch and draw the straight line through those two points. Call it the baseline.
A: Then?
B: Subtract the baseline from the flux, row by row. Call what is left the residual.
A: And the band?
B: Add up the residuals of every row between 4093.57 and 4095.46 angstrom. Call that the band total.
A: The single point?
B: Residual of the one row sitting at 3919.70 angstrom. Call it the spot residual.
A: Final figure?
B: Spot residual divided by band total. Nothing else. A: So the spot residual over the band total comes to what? -0.10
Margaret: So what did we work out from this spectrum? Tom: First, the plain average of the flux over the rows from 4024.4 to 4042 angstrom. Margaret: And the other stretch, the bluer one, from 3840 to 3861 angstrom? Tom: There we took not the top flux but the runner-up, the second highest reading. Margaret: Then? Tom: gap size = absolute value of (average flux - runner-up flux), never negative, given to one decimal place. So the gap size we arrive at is 9.7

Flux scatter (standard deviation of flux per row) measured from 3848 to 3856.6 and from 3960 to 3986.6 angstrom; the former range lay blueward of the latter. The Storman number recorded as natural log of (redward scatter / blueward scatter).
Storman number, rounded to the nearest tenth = 1.1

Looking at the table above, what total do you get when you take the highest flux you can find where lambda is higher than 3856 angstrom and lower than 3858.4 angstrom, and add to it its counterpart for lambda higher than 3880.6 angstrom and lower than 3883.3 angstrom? 24.3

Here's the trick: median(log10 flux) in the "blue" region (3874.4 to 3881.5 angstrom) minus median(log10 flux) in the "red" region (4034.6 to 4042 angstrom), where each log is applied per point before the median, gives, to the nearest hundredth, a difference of -0.26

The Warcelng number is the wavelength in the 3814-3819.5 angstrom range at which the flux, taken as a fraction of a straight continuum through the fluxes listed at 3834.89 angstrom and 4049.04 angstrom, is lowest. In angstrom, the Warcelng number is 3816.39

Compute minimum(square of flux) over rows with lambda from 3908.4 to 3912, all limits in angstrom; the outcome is 138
